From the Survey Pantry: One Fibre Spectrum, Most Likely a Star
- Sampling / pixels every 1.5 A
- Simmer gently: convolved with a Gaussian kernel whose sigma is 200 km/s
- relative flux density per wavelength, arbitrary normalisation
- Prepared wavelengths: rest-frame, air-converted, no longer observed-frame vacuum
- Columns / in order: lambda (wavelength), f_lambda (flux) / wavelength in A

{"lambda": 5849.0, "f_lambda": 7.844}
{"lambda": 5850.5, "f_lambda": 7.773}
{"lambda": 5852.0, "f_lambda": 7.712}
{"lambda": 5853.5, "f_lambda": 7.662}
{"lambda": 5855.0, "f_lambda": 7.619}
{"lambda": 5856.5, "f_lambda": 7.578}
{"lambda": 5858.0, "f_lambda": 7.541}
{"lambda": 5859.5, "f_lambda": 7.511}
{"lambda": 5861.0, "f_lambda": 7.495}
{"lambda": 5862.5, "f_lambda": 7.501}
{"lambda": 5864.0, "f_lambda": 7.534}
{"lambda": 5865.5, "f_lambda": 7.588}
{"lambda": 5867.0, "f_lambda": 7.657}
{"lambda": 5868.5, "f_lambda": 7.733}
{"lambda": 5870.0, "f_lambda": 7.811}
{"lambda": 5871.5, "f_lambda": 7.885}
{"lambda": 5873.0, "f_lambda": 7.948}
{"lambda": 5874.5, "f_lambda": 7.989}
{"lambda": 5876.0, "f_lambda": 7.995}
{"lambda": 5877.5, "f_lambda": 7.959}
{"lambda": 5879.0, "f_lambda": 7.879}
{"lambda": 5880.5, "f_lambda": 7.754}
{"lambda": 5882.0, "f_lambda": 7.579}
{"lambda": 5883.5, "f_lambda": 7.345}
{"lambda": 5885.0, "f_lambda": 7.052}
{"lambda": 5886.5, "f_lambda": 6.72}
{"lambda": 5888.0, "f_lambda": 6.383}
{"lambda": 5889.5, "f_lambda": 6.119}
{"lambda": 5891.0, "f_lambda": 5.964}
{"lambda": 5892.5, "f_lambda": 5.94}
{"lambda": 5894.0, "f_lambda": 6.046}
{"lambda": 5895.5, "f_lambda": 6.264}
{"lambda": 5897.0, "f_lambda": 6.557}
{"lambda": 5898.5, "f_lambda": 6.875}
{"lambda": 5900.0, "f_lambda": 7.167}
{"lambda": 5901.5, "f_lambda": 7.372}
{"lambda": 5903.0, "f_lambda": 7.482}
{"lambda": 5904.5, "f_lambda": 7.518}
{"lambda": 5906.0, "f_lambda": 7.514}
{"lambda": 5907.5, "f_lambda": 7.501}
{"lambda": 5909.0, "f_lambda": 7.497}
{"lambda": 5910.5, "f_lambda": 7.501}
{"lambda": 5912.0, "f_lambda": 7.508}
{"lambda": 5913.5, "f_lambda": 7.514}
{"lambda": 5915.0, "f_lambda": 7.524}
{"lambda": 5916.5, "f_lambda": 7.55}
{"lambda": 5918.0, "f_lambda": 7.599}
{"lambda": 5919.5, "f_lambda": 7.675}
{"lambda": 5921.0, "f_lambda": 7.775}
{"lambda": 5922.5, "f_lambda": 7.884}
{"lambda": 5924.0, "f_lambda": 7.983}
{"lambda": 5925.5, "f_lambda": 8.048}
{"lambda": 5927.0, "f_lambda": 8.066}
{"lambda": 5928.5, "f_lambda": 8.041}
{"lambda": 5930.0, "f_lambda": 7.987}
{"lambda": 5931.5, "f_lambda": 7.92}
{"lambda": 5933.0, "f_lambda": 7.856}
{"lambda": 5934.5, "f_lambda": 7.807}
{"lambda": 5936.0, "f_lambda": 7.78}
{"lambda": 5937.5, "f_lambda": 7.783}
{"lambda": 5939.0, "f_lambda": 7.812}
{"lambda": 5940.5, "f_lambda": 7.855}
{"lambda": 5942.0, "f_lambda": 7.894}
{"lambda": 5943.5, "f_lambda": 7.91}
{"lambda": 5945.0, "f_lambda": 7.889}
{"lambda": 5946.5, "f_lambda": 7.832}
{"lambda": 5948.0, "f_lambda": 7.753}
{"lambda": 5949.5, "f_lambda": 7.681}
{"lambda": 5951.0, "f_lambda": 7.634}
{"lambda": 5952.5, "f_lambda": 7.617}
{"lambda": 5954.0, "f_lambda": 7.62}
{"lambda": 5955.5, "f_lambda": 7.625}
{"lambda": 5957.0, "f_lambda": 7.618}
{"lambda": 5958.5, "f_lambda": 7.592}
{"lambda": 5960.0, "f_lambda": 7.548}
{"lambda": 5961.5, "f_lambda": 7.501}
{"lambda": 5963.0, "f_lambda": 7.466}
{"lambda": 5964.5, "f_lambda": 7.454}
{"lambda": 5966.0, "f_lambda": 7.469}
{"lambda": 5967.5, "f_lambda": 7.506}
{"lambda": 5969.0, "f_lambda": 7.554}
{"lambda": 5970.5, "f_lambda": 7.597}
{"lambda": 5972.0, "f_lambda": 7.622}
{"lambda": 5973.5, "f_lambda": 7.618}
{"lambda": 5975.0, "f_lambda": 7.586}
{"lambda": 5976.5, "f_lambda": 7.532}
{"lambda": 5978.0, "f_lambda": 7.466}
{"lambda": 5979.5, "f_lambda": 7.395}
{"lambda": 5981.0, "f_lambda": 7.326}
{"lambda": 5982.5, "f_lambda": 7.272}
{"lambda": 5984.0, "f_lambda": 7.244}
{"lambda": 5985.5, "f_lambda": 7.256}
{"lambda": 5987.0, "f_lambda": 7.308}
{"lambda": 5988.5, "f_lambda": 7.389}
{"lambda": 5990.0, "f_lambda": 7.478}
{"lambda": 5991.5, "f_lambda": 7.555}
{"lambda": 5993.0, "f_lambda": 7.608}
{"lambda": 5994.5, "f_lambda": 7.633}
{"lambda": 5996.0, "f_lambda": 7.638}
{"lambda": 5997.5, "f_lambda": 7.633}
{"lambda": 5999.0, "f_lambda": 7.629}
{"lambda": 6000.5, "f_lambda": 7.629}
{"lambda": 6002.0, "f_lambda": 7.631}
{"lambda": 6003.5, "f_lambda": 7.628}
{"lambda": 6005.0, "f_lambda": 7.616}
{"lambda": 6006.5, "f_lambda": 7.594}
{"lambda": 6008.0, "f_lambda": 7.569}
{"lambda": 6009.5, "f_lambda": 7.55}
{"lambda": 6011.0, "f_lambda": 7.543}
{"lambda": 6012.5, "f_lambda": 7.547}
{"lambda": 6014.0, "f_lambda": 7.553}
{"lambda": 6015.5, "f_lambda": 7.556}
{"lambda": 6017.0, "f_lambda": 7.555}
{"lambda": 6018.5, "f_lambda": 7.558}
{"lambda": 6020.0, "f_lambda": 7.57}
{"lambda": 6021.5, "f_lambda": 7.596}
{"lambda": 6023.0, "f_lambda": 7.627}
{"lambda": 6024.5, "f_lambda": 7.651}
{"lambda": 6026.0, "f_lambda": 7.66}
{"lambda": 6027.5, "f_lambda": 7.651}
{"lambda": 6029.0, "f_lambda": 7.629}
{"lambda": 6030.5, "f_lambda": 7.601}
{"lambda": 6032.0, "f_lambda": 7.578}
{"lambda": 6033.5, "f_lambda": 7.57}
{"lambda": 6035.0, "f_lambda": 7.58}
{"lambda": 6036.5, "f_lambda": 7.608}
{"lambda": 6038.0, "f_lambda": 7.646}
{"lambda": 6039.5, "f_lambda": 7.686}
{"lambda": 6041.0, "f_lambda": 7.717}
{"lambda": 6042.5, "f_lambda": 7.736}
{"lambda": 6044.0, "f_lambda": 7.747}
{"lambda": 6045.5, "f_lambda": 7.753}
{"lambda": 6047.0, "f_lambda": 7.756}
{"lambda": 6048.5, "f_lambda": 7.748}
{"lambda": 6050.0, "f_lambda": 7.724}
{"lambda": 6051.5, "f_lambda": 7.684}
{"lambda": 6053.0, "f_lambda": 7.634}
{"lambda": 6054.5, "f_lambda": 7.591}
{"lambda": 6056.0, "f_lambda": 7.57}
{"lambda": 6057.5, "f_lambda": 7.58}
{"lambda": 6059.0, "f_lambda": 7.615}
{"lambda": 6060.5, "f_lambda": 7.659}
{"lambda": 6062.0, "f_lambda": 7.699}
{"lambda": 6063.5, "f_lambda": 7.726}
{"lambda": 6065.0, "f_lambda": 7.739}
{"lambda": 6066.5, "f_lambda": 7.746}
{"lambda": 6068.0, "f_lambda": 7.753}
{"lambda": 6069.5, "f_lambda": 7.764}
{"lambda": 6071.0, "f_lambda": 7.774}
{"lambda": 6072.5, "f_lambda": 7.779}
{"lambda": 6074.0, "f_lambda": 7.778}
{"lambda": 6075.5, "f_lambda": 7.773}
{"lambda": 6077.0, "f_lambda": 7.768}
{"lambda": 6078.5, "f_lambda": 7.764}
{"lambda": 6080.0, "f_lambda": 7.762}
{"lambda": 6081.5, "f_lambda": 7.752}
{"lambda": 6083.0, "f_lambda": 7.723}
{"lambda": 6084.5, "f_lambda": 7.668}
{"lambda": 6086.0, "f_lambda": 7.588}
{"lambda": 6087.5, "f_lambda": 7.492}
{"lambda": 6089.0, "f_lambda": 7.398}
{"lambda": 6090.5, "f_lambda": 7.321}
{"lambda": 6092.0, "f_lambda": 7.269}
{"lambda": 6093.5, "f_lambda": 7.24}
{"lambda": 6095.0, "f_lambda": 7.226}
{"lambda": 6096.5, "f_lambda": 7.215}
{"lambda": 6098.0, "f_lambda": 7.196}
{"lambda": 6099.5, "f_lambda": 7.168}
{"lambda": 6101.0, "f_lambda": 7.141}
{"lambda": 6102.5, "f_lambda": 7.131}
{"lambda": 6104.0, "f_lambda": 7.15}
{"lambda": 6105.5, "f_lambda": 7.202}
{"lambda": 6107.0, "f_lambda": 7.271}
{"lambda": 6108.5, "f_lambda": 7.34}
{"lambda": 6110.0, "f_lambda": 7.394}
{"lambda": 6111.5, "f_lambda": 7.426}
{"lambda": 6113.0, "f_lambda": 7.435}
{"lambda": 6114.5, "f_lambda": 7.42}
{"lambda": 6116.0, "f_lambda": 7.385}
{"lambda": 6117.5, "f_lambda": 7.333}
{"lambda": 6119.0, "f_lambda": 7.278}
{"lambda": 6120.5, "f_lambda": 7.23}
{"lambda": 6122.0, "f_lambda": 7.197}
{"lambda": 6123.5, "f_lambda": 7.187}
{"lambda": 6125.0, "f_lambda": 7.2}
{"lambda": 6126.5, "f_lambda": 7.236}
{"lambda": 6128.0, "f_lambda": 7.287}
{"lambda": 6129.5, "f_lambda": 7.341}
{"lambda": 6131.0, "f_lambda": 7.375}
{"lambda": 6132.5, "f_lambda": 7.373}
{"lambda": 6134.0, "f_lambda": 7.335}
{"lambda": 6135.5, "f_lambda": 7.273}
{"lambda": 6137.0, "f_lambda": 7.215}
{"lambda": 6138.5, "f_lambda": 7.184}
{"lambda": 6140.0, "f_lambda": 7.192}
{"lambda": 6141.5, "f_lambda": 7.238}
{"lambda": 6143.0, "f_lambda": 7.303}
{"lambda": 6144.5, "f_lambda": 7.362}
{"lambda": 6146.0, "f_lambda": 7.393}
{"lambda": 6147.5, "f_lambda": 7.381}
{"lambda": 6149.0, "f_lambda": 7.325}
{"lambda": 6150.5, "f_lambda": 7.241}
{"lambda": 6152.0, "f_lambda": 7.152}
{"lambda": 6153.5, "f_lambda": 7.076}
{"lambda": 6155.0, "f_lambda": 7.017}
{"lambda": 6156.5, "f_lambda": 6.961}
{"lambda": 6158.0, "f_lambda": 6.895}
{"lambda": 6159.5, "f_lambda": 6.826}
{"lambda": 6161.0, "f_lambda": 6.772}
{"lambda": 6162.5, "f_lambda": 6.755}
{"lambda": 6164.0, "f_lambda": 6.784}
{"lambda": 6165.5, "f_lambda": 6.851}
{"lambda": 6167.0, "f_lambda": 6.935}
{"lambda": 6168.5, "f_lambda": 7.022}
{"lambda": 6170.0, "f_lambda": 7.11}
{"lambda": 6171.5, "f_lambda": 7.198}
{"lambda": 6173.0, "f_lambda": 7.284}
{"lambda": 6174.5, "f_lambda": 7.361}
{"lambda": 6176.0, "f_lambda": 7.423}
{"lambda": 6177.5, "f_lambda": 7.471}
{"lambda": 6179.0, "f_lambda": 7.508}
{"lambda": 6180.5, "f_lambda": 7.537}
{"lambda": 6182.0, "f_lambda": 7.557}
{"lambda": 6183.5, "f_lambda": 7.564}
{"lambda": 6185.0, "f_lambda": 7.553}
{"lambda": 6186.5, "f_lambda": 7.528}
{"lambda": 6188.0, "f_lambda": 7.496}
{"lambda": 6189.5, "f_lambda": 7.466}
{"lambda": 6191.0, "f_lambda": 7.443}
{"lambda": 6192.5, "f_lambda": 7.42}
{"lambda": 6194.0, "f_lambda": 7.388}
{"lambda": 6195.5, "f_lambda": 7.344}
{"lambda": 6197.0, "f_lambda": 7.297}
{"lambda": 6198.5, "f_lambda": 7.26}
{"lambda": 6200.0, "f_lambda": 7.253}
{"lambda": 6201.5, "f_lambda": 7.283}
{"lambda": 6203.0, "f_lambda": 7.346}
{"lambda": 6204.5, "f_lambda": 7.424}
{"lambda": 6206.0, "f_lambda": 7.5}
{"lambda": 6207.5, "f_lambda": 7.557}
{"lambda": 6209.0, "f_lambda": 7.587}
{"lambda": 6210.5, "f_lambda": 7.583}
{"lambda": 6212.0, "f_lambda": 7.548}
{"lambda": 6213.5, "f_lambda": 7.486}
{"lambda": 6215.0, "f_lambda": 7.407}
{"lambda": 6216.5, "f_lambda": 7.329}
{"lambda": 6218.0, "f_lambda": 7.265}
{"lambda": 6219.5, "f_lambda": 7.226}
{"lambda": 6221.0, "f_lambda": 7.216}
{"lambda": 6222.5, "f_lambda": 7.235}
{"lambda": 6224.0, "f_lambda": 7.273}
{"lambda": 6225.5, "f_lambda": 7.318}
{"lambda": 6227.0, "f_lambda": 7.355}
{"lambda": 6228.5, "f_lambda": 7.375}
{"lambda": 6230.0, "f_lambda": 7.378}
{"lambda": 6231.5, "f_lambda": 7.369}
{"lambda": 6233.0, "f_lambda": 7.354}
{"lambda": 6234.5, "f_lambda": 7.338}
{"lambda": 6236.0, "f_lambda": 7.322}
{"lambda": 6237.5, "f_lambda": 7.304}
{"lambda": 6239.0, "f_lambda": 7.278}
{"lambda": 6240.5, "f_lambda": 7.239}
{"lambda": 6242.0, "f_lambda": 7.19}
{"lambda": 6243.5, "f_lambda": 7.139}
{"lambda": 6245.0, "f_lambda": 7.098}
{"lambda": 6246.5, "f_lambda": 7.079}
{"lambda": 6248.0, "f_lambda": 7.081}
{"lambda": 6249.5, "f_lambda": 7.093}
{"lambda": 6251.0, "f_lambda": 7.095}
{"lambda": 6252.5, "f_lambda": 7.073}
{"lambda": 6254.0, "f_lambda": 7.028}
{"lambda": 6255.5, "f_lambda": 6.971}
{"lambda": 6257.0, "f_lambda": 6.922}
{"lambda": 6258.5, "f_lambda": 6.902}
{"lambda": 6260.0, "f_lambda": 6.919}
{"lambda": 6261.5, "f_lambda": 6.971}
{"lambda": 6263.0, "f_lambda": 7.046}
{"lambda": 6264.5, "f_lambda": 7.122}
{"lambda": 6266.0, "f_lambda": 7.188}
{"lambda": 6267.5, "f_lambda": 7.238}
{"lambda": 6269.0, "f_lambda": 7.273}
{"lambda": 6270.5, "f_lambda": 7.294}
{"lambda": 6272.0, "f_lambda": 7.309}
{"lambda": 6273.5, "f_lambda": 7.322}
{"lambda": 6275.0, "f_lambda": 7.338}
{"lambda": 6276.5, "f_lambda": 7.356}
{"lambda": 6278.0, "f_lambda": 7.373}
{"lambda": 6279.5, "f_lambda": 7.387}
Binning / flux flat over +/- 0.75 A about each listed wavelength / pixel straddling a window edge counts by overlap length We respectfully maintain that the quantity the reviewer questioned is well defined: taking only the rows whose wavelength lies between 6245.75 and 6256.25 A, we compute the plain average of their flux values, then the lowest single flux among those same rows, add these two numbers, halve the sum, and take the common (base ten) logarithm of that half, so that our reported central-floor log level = 0.846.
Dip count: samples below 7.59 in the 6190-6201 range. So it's 7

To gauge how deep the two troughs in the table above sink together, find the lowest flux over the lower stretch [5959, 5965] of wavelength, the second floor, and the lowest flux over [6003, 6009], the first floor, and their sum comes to 15.0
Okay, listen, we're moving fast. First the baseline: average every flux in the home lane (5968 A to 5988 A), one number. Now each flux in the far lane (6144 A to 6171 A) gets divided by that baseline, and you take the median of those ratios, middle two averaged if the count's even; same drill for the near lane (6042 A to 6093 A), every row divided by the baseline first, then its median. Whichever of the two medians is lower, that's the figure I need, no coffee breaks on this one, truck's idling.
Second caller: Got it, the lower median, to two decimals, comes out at 0.94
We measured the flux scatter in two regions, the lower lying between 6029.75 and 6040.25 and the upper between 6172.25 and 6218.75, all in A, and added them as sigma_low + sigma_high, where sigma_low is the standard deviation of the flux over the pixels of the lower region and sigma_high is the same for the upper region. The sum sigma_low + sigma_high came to 0.15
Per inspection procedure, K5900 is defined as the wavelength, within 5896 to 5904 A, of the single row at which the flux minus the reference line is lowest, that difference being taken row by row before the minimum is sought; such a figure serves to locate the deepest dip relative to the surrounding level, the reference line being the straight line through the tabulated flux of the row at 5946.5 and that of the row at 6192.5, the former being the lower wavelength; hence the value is 5897.0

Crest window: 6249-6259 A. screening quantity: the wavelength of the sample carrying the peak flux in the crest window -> 6251.0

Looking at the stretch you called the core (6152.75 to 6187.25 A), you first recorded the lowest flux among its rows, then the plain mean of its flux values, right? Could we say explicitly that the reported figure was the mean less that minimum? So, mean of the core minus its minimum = 0.42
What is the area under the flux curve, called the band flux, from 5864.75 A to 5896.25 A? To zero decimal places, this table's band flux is 227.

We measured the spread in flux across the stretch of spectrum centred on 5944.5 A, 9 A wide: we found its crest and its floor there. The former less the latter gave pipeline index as 0.16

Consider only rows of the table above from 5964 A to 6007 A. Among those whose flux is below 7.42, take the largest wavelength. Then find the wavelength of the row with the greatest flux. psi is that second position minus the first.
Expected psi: 7.5 A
